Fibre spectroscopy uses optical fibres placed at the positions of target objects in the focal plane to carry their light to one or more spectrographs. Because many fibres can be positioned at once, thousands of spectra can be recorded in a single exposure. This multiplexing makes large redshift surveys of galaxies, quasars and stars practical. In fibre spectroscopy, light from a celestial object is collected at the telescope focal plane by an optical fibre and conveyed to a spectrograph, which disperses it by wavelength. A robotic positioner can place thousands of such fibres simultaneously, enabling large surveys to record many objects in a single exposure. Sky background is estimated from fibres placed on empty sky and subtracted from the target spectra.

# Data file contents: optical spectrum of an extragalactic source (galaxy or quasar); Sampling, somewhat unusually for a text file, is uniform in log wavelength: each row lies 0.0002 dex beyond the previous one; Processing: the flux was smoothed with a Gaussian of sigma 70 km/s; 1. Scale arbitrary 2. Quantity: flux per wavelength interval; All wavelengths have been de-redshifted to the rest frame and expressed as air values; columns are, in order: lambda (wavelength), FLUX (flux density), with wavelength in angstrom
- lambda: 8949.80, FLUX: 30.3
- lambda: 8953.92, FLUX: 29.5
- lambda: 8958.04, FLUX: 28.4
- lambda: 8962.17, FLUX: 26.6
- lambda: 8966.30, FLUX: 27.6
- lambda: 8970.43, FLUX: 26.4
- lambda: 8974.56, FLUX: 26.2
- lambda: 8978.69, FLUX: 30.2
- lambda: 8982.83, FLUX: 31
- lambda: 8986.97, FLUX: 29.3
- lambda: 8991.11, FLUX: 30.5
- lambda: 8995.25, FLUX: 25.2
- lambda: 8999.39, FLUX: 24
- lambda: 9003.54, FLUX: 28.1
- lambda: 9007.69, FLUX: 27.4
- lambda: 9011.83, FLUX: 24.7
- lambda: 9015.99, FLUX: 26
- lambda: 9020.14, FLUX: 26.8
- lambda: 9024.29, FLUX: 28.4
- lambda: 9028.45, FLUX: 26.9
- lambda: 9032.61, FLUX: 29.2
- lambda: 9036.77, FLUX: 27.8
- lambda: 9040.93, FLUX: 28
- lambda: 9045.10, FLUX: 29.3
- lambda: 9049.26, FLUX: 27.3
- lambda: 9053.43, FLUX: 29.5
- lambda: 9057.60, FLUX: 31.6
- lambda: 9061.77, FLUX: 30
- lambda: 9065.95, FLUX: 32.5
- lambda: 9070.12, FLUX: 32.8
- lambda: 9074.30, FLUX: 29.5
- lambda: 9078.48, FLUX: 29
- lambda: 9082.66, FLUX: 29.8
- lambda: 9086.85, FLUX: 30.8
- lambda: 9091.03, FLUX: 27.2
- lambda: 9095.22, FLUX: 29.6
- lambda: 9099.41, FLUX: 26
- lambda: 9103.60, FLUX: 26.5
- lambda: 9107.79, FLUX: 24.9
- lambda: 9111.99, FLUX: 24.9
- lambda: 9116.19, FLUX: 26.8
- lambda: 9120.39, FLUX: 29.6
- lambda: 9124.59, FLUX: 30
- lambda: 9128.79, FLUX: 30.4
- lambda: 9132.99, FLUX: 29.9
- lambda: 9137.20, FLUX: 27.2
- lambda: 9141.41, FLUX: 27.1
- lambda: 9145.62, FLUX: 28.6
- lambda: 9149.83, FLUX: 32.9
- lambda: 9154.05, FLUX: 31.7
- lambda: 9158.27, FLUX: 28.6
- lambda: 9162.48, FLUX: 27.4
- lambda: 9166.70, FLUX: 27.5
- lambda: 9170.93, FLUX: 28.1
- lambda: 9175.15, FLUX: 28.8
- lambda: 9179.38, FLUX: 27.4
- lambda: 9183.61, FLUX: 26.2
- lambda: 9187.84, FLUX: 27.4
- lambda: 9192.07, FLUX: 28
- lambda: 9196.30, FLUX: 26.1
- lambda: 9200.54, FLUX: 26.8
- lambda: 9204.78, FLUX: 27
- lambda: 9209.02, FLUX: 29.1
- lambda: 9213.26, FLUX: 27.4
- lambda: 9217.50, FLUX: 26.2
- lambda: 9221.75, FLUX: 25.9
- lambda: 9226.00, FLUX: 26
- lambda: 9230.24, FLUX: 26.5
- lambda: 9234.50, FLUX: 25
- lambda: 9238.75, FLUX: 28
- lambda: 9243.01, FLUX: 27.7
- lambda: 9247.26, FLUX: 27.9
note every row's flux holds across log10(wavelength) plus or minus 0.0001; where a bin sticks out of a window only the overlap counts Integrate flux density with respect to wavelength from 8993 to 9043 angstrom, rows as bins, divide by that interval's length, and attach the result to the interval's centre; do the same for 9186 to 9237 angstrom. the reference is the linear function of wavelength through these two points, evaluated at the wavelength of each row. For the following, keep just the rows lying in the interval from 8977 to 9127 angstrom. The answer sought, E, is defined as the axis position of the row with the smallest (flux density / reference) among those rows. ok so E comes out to 8999.39 angstrom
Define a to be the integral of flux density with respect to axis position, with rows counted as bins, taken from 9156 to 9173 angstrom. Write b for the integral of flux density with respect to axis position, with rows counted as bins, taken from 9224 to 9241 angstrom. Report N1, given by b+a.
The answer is 923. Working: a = 475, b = 449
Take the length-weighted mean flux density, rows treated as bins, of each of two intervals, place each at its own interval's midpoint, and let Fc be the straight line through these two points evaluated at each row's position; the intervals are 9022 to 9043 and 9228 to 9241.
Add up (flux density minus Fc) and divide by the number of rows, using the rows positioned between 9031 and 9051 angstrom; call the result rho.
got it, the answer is 0.3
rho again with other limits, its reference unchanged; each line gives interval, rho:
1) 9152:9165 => 2.1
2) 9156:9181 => 1.0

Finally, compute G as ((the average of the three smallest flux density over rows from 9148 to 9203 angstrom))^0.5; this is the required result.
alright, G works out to 5.13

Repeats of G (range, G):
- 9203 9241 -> 5.06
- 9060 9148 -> 5.03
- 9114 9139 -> 5.28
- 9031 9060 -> 5.26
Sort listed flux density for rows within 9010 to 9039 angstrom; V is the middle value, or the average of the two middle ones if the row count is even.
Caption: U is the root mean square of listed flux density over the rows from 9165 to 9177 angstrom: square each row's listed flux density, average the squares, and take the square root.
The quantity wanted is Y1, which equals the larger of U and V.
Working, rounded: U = 28.1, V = 26.9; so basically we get 28.1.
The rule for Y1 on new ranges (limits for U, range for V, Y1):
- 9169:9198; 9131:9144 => 27.4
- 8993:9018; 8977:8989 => 30.2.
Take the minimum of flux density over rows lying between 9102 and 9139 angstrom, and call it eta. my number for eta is 24.9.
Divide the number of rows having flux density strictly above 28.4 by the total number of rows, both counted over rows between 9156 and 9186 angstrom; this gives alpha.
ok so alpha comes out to 0.29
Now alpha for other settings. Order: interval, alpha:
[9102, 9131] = 0.43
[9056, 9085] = 1.00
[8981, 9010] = 0.43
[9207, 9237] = 0.14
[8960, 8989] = 0.43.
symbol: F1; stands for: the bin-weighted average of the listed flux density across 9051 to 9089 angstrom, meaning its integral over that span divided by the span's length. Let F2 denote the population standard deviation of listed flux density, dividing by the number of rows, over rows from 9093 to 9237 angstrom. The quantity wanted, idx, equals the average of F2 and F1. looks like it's 16.2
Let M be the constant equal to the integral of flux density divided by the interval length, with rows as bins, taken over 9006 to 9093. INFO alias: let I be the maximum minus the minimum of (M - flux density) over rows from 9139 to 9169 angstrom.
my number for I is 5.8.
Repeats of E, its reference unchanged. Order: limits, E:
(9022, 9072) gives 9028.45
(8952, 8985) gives 8974.56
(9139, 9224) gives 9221.75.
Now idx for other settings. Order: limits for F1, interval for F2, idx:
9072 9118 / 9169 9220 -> 14.3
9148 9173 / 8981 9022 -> 15.8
